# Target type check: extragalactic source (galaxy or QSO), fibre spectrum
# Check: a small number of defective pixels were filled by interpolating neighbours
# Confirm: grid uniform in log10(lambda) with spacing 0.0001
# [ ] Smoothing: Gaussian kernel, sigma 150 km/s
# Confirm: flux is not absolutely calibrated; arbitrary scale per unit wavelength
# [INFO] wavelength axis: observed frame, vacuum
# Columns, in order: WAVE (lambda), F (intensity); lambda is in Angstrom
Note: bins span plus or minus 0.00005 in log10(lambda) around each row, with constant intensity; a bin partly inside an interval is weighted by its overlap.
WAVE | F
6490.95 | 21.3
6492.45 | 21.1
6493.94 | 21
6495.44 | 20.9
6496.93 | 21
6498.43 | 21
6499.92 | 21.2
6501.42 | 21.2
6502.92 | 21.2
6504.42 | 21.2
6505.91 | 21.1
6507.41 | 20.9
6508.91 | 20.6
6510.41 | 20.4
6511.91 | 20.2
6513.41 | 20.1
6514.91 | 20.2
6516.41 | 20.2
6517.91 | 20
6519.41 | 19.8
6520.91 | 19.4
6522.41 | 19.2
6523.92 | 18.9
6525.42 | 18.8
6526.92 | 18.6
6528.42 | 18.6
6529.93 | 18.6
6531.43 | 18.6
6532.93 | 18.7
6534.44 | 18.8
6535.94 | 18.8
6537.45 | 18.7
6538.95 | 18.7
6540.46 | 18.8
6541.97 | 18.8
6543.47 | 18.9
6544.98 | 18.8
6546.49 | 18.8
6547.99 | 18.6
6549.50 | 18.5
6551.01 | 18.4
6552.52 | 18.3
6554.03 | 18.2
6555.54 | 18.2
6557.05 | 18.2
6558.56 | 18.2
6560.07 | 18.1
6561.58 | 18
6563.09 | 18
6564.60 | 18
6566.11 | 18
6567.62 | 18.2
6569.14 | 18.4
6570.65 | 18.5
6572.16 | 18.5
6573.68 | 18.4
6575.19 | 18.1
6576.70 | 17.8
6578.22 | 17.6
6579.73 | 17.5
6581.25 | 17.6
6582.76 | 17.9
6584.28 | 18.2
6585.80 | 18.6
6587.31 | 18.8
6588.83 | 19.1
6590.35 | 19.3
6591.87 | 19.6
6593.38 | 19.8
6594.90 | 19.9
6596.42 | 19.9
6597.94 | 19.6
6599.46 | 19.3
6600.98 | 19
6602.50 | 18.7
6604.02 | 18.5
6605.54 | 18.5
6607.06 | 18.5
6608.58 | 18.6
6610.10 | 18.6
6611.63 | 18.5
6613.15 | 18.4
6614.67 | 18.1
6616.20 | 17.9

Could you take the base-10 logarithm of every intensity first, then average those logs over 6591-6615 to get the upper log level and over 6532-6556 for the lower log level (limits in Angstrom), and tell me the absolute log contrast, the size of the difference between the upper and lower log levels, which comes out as 0.008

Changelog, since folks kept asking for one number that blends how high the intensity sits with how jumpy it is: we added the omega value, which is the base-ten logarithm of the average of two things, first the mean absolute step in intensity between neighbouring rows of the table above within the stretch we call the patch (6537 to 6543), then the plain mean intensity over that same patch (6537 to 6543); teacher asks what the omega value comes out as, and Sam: 0.973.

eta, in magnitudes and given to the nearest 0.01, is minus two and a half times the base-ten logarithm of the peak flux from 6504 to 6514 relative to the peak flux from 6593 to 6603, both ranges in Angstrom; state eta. -0.07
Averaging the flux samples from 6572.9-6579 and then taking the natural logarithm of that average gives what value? 2.89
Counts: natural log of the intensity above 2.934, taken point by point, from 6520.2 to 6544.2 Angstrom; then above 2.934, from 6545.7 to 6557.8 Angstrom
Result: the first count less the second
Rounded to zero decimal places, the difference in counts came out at 4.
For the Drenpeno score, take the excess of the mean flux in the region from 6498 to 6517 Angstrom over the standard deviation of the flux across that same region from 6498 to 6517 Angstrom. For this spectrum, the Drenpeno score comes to 20.3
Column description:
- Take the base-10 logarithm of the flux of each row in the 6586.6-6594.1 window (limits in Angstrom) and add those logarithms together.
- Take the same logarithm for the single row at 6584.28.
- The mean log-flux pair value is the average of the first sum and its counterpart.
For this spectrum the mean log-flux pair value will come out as 3.84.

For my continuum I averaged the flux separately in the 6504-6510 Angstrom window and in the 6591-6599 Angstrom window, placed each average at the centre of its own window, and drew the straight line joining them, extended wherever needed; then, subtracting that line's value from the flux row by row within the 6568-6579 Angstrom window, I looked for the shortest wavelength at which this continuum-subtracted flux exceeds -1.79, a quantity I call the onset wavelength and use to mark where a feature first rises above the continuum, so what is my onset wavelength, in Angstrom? 6569.14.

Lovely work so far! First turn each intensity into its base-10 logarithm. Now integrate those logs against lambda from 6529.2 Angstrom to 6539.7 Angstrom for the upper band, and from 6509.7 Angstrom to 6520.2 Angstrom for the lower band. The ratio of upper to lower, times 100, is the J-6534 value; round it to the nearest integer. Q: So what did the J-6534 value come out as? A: 98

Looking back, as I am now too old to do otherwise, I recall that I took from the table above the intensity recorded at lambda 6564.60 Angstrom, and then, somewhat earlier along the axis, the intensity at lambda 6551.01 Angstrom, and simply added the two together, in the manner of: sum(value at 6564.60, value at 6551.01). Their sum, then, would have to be 36.4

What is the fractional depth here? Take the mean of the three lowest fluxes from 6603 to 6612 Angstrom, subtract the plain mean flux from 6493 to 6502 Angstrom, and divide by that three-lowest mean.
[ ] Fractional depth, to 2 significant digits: -0.14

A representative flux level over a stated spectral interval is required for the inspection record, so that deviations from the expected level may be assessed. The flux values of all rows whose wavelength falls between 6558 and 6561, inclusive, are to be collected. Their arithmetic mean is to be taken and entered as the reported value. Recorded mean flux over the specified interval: 18.1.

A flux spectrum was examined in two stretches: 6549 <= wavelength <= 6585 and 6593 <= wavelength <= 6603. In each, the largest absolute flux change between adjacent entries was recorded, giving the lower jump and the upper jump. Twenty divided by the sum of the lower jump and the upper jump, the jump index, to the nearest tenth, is 33.3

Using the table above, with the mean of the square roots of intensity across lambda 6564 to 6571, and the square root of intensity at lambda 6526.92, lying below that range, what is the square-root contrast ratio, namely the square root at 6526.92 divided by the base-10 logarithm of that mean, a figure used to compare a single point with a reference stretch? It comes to 6.84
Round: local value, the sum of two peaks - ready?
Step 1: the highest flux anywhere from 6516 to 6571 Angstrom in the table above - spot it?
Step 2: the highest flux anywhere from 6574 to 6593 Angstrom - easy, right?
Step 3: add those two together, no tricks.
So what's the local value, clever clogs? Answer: 39.8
